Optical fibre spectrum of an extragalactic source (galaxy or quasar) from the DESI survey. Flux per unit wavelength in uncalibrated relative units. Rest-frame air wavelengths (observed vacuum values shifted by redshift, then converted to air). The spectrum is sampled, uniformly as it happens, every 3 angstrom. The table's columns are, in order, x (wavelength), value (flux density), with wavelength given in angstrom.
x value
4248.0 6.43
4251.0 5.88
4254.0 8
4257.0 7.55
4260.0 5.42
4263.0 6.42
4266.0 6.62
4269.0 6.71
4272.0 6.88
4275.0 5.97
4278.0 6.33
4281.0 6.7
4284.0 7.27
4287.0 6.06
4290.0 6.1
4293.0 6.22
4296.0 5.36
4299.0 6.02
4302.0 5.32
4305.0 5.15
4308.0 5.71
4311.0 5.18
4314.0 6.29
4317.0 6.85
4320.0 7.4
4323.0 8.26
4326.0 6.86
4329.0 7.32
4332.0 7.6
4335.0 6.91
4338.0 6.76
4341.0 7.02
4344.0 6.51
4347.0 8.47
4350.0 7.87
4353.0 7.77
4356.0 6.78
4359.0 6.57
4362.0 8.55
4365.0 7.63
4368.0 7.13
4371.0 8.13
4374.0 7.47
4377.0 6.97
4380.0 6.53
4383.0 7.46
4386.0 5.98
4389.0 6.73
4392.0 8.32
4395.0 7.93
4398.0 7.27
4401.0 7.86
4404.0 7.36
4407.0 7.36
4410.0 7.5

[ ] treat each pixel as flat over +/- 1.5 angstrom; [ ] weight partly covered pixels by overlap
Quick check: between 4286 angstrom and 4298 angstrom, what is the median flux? 6.08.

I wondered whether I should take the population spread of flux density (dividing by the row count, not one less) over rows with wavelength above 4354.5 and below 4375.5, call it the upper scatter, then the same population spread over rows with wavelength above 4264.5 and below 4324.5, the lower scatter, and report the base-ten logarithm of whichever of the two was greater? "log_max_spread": -0.11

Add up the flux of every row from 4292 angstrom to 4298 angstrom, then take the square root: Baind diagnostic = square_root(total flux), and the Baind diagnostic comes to 3.40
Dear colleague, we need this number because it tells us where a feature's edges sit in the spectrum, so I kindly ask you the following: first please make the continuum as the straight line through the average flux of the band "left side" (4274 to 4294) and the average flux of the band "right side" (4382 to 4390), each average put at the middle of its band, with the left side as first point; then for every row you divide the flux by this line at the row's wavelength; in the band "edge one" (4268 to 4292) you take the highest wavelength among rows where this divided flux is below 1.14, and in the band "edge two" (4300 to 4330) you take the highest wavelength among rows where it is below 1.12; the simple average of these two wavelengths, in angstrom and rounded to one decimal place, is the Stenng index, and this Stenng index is 4308.0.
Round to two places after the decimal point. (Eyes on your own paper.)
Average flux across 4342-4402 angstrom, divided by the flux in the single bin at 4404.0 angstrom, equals 1.00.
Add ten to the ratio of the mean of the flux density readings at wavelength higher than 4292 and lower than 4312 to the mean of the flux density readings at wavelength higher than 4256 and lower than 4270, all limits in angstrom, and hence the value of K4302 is 10.9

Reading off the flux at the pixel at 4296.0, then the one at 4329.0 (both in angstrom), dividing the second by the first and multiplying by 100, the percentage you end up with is 137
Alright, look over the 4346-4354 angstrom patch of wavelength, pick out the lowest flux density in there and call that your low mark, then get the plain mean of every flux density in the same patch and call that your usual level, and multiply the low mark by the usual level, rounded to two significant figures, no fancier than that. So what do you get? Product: 62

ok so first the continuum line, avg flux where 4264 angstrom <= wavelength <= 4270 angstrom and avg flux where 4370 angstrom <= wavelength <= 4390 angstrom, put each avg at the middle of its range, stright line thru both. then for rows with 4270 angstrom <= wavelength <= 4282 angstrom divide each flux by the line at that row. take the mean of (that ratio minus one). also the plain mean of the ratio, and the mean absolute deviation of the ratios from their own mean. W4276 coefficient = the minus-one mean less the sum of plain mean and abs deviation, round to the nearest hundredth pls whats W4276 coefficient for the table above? -1.05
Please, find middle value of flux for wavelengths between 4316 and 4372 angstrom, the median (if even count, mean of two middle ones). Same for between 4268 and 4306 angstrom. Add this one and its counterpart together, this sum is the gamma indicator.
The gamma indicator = 13.4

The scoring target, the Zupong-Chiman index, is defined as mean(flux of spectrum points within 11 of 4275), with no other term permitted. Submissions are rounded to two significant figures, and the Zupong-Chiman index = 6.6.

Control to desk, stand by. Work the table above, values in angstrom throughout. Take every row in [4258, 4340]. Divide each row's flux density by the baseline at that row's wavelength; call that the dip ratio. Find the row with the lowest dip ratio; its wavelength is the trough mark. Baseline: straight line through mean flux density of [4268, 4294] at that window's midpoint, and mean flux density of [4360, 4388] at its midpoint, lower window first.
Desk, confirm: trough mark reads 4311.0 angstrom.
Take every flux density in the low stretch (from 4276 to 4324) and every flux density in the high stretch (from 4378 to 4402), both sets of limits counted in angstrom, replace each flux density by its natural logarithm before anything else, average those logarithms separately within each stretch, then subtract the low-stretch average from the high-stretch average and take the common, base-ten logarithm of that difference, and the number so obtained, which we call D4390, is -0.82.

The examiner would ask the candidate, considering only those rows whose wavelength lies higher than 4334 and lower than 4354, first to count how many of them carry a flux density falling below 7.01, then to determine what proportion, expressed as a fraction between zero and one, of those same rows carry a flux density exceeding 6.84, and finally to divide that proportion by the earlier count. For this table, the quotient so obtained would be 0.24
